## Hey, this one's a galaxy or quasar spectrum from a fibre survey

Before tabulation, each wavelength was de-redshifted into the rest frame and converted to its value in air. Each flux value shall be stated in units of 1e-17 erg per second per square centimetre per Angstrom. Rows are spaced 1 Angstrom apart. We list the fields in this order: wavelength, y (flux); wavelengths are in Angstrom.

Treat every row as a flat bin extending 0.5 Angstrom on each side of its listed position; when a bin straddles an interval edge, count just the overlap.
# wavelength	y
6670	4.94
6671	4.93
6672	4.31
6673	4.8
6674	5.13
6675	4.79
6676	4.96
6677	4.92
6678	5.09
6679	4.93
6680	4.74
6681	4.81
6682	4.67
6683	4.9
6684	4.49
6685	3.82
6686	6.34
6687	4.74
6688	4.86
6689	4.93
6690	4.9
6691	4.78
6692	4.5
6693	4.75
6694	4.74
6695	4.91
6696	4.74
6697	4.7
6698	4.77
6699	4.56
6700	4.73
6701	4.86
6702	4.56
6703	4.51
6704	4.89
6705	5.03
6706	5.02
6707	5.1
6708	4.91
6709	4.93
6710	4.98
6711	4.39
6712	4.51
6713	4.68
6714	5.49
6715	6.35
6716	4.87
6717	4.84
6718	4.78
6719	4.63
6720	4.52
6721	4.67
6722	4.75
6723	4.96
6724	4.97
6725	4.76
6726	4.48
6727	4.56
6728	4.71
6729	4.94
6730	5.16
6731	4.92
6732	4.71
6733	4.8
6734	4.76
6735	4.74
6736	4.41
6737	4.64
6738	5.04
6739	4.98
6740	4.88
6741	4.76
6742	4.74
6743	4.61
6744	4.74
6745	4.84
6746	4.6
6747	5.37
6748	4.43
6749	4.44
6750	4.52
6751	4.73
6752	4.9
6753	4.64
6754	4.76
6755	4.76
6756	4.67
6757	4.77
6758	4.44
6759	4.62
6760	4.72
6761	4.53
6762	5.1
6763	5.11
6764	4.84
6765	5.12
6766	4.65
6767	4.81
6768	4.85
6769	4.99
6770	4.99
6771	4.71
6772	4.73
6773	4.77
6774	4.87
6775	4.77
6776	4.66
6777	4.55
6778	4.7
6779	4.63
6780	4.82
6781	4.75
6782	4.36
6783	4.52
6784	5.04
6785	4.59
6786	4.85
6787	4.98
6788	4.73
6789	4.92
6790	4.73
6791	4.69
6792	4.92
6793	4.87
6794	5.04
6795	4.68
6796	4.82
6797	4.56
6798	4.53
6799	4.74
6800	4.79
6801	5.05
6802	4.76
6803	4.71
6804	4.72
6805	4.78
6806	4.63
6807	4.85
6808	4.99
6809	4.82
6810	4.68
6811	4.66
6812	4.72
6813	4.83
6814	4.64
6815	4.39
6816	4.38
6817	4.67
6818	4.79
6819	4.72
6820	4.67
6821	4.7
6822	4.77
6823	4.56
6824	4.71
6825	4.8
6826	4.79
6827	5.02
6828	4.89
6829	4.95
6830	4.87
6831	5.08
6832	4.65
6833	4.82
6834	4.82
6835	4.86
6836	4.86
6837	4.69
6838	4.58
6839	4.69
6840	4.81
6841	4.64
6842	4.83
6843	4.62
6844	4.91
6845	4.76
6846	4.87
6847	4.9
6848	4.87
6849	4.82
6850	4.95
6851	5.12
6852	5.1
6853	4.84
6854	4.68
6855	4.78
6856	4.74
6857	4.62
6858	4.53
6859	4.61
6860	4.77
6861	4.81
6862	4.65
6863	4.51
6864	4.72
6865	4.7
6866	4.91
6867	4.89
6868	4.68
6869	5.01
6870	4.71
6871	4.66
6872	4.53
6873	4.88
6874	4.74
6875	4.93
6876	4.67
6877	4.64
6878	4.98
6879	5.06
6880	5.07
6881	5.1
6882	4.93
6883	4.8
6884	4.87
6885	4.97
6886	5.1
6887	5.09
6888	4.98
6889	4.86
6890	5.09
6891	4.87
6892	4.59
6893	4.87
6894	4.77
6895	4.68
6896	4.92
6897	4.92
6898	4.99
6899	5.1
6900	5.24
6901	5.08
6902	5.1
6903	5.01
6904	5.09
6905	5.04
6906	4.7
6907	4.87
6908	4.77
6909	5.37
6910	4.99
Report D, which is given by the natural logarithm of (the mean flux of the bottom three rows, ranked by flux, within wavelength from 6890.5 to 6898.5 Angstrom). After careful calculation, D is 1.54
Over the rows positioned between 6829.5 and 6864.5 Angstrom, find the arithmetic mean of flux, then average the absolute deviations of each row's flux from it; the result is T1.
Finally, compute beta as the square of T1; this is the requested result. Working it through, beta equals 0.0138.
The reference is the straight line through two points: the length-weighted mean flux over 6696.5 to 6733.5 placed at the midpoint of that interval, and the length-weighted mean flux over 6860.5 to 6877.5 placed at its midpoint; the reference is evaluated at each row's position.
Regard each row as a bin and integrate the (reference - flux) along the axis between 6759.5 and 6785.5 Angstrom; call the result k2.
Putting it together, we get 0.7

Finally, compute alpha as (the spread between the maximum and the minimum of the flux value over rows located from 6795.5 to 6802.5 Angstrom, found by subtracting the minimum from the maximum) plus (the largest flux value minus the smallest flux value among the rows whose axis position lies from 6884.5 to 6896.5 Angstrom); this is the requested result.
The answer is 1.0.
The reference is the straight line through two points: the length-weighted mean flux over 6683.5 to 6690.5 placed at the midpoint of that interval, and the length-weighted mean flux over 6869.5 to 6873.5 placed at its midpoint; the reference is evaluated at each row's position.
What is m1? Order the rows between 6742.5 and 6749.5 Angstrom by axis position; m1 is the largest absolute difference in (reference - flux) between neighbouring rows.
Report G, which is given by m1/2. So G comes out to 0.470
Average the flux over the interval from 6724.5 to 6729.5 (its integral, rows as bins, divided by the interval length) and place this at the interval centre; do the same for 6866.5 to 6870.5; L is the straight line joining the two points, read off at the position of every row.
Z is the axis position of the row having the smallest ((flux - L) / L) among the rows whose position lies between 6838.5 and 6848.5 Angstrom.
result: 6843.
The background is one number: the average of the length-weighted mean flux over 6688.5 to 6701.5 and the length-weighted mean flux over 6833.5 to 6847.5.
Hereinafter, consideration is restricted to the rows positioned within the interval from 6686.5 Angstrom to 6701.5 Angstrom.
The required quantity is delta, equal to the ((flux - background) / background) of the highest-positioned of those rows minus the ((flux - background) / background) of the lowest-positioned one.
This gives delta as 0.03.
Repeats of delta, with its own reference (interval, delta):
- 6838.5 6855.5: 0.02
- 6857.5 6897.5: 0.08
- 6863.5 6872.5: -0.04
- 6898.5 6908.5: -0.07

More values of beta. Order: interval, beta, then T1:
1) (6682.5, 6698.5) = 0.0634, 0.25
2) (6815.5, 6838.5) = 0.0137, 0.12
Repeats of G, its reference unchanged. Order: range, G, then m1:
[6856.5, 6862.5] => 0.080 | 0.16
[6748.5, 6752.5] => 0.105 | 0.21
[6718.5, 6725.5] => 0.105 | 0.21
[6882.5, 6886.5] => 0.065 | 0.13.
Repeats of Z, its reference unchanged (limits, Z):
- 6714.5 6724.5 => 6720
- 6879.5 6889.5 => 6883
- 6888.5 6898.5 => 6892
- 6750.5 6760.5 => 6758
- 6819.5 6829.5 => 6823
